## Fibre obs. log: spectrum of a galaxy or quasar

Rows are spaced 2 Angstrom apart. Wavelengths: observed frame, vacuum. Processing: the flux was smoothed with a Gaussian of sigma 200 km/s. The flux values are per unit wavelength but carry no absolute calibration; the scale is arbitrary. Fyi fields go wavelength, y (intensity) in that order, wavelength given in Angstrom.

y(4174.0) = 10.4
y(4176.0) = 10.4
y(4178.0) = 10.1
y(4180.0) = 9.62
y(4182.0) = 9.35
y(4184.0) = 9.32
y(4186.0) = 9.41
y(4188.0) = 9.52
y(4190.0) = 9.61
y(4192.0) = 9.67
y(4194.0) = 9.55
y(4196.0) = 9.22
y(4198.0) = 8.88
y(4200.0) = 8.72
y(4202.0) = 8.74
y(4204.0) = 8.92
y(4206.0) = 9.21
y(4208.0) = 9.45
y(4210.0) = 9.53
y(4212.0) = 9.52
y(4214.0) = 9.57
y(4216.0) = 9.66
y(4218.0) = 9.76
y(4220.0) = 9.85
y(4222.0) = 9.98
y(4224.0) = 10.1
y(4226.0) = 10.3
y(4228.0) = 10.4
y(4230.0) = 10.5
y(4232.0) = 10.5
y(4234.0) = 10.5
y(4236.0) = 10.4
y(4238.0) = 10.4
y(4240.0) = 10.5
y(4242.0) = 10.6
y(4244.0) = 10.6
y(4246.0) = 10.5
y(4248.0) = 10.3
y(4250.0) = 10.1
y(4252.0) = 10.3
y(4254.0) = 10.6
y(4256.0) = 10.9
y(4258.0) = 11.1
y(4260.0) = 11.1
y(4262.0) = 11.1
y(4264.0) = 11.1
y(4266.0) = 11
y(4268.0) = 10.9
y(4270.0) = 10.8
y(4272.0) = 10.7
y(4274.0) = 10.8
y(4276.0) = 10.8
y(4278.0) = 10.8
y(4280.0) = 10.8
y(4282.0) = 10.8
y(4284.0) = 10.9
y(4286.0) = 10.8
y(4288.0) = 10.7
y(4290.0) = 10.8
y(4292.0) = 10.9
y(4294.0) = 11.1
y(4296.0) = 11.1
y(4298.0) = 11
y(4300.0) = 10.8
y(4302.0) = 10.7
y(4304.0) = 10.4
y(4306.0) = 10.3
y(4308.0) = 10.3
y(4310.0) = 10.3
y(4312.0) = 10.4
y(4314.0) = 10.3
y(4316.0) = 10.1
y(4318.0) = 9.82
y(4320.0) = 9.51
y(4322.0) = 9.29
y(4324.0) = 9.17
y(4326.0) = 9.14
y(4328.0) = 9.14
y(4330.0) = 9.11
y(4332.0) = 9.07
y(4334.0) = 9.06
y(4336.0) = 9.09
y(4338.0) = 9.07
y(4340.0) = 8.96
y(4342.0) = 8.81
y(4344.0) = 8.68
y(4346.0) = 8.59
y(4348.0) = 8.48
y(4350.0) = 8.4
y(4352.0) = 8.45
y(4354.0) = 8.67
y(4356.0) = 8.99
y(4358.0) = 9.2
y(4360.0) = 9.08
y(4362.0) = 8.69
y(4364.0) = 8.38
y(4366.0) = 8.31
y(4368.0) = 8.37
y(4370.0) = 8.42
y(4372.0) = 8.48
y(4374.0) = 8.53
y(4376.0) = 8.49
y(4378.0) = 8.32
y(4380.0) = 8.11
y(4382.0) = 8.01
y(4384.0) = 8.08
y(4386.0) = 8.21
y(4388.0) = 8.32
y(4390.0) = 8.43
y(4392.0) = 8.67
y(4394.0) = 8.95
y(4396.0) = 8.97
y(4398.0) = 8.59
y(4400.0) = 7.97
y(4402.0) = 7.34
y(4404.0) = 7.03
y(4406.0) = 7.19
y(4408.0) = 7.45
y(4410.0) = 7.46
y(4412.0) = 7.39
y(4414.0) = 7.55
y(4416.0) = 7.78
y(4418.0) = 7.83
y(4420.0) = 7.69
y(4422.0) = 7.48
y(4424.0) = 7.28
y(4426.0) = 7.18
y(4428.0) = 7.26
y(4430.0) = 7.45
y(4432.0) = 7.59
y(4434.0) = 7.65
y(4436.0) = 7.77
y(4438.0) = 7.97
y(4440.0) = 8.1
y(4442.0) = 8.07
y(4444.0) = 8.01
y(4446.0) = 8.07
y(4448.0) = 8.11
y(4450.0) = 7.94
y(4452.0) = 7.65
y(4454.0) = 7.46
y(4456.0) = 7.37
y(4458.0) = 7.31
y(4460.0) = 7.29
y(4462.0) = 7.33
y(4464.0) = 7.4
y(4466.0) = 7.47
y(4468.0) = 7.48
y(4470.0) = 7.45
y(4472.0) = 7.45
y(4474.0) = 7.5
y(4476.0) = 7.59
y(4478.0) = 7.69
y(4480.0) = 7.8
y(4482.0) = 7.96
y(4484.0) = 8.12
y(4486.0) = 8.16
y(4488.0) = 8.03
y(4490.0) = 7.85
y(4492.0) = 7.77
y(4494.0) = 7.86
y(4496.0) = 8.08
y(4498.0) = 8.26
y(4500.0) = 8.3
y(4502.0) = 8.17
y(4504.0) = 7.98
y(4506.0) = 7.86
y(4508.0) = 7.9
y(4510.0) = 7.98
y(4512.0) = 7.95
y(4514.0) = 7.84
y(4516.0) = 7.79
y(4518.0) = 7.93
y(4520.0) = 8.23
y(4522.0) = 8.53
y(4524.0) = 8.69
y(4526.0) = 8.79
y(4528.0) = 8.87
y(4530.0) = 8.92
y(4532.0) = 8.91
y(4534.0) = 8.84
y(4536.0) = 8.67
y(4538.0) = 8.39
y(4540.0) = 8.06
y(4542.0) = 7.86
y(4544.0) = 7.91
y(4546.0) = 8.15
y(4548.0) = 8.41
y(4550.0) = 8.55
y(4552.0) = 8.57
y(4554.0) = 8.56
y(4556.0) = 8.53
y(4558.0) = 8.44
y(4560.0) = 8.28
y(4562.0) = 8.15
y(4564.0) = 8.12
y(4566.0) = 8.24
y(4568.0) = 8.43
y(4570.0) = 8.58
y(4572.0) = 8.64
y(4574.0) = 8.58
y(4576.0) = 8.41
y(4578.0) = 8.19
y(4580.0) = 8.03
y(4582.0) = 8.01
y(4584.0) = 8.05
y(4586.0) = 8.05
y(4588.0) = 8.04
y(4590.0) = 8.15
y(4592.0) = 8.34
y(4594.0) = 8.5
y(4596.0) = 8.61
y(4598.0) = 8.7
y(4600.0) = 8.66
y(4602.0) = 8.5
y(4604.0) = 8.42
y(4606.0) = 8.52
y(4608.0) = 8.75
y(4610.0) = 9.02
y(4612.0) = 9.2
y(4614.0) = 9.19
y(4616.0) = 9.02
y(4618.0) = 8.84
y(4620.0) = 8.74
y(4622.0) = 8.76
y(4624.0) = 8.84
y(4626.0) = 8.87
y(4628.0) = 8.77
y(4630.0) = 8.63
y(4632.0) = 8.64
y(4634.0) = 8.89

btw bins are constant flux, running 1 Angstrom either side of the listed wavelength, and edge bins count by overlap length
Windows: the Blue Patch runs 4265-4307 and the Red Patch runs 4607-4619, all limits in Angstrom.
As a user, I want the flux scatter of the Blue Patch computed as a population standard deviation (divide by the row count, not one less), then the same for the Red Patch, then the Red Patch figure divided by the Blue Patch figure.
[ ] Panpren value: 0.9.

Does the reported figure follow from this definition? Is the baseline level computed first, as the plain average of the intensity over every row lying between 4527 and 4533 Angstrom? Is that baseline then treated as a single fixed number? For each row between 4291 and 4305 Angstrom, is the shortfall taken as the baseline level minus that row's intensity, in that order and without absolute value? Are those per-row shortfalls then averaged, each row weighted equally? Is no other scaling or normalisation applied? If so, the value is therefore -2.0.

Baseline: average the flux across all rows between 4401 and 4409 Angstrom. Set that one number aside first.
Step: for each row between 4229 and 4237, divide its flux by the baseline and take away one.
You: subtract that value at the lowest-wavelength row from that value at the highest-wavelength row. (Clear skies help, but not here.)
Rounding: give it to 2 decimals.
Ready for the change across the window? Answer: -0.01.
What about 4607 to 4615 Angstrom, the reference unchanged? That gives 0.06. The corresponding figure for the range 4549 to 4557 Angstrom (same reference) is 0.00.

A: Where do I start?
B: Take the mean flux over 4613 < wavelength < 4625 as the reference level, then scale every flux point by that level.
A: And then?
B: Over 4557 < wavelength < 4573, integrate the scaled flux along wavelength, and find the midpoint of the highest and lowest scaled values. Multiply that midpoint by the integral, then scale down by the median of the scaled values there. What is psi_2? 15.1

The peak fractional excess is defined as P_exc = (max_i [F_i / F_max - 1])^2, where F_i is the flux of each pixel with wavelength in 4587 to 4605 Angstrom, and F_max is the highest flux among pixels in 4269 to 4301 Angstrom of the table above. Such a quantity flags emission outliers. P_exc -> 0.047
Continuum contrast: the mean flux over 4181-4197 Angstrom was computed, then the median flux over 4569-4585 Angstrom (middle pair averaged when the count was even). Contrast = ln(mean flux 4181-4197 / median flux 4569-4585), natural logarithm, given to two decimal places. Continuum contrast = 0.13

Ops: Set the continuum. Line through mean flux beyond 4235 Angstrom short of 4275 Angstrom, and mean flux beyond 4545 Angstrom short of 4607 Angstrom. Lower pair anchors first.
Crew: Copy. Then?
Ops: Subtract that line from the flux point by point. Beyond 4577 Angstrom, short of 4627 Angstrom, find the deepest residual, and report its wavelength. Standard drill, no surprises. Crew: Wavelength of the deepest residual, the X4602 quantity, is 4582.0 Angstrom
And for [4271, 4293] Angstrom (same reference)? 4272.0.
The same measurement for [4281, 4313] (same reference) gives 4306.0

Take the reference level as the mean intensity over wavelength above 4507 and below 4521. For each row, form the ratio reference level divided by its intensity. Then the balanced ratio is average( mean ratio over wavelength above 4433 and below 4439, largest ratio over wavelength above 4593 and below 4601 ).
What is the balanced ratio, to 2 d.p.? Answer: 0.98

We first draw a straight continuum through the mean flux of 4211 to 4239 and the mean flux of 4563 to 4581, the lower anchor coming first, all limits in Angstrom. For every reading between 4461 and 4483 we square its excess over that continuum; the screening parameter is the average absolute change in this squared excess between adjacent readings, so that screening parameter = 0.189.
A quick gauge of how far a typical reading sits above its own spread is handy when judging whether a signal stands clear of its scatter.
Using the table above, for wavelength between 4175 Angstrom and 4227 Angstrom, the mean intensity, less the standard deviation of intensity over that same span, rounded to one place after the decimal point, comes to 9.1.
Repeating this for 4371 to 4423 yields 7.5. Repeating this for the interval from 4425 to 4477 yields 7.3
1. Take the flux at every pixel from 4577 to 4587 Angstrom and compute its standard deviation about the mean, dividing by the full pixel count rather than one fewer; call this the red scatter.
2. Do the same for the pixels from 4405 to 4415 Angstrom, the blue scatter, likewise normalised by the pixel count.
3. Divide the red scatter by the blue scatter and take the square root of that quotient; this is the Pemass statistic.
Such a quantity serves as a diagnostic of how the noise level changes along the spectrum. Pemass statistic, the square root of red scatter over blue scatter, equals 0.73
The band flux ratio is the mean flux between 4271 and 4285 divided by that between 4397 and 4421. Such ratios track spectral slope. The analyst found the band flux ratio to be 1.4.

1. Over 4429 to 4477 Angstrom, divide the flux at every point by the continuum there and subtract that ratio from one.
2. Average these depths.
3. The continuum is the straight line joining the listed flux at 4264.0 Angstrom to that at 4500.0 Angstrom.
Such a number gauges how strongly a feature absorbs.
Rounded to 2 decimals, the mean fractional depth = 0.14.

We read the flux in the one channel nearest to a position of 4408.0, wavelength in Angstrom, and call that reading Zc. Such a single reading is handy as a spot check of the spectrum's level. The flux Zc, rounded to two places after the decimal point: 7.45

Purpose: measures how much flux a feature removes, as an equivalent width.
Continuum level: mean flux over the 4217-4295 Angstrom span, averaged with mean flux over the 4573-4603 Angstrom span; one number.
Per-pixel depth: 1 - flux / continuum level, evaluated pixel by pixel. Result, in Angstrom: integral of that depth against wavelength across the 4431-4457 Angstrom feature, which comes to 4.5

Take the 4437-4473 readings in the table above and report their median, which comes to 7.5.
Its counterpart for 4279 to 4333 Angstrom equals 10.4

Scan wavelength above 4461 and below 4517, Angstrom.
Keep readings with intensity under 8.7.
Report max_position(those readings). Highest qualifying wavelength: 4516.0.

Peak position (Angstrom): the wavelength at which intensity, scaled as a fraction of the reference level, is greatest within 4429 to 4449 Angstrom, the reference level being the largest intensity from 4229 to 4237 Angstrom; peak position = 4448.0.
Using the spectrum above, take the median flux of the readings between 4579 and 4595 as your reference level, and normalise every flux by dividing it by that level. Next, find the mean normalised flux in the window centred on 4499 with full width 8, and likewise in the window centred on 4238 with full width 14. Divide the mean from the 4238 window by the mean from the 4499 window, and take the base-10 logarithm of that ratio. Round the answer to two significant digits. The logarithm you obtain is 0.11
